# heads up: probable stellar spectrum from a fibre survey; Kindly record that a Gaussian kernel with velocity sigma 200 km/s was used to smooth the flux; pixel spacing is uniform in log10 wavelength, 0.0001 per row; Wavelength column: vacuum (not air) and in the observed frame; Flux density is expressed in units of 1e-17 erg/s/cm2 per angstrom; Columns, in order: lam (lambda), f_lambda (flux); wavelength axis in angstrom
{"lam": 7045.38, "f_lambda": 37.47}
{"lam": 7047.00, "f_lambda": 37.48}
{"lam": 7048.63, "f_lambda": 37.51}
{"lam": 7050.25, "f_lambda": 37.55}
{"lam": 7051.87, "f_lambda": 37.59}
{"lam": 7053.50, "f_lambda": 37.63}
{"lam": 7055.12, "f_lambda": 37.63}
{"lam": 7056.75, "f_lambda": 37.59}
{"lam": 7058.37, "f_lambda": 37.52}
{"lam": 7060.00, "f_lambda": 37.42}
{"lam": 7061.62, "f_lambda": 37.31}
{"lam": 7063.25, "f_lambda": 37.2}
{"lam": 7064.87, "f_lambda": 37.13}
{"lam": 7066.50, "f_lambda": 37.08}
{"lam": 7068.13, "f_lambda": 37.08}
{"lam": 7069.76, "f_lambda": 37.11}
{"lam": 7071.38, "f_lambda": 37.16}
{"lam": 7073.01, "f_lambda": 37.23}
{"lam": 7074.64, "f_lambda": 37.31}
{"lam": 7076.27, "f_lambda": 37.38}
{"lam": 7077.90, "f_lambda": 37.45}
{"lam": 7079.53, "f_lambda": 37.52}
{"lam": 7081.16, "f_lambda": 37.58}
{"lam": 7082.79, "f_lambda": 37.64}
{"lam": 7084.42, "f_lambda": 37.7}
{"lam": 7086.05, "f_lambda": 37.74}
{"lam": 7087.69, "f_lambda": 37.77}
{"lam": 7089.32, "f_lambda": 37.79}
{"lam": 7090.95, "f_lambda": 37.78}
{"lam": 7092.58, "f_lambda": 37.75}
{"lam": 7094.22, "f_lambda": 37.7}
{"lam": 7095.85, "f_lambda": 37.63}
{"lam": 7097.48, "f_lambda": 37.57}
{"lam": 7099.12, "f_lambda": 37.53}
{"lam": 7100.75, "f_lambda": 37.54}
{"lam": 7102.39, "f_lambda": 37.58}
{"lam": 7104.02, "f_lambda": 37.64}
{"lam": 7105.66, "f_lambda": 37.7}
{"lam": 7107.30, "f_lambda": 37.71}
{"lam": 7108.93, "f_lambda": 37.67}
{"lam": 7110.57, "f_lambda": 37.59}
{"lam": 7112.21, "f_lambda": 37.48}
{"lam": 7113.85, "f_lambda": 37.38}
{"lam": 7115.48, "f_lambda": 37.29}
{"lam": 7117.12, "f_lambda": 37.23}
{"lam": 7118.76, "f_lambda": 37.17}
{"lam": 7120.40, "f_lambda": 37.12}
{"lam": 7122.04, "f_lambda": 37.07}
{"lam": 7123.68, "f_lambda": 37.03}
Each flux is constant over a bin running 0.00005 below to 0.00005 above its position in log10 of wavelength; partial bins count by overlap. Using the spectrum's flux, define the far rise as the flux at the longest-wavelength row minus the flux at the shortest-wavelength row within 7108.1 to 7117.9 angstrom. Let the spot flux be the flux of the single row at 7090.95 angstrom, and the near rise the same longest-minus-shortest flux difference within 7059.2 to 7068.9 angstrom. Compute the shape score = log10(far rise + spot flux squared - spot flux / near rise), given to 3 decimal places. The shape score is 3.187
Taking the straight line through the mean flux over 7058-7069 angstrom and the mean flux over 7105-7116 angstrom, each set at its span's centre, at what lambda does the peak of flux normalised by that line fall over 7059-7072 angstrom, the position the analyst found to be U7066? 7060.00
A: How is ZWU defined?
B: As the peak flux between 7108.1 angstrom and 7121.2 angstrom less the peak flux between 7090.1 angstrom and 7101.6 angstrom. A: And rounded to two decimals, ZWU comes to -0.11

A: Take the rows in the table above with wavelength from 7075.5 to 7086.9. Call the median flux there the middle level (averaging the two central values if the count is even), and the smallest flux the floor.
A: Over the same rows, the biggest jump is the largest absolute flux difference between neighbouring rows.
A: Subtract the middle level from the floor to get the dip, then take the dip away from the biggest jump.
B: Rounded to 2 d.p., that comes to 0.27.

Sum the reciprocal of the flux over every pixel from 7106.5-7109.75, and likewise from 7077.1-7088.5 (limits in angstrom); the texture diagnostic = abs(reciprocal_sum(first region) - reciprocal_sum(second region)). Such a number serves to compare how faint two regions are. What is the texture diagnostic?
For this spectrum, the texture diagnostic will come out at 0.13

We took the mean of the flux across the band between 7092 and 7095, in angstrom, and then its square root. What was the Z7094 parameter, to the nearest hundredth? 6.14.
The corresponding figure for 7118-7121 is 6.09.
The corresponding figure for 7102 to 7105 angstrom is 6.13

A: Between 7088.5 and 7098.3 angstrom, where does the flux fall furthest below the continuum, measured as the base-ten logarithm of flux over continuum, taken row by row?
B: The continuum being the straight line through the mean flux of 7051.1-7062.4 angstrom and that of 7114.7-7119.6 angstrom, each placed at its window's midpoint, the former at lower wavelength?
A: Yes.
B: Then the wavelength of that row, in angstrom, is 7097.48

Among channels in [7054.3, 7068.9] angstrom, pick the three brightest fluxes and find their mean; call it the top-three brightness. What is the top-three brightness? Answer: 37.6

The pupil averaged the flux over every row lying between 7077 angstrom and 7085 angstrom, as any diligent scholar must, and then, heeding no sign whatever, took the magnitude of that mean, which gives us 37.58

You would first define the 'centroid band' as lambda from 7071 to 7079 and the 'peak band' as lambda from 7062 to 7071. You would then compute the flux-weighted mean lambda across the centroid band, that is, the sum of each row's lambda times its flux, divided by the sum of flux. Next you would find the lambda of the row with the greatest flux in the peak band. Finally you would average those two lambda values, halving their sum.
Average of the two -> 7068.9 angstrom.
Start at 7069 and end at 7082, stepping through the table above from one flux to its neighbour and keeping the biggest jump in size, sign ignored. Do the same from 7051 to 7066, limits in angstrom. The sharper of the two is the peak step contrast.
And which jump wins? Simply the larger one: 0.110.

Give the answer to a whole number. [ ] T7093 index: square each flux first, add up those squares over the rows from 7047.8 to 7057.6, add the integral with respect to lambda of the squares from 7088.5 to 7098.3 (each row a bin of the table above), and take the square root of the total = 150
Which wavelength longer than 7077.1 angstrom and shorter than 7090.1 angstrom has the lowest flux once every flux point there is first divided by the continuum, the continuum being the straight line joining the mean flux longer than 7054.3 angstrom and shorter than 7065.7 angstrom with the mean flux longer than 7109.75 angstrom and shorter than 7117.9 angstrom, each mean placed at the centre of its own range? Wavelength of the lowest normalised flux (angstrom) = 7077.90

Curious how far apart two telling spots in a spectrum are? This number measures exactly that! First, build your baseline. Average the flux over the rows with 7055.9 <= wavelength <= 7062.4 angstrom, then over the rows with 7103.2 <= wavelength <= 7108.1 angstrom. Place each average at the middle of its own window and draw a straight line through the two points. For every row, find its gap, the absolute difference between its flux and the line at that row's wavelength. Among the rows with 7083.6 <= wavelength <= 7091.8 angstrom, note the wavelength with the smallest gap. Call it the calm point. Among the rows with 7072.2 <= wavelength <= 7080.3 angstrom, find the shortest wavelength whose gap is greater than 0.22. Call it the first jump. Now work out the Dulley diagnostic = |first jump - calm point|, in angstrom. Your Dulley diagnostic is 11.4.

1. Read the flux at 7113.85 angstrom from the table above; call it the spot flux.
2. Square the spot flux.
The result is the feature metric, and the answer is 1397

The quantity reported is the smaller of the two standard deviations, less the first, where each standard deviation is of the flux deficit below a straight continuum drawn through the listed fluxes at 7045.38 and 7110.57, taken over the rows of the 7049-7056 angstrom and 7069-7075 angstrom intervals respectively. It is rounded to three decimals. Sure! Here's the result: 0.000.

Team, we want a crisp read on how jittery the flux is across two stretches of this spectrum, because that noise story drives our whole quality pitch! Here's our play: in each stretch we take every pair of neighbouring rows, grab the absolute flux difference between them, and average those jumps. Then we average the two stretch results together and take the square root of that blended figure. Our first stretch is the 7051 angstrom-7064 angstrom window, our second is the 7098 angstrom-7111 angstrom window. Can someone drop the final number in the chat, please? 0.235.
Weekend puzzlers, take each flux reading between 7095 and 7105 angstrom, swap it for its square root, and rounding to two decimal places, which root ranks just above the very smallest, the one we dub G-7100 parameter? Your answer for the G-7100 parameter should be 6.13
